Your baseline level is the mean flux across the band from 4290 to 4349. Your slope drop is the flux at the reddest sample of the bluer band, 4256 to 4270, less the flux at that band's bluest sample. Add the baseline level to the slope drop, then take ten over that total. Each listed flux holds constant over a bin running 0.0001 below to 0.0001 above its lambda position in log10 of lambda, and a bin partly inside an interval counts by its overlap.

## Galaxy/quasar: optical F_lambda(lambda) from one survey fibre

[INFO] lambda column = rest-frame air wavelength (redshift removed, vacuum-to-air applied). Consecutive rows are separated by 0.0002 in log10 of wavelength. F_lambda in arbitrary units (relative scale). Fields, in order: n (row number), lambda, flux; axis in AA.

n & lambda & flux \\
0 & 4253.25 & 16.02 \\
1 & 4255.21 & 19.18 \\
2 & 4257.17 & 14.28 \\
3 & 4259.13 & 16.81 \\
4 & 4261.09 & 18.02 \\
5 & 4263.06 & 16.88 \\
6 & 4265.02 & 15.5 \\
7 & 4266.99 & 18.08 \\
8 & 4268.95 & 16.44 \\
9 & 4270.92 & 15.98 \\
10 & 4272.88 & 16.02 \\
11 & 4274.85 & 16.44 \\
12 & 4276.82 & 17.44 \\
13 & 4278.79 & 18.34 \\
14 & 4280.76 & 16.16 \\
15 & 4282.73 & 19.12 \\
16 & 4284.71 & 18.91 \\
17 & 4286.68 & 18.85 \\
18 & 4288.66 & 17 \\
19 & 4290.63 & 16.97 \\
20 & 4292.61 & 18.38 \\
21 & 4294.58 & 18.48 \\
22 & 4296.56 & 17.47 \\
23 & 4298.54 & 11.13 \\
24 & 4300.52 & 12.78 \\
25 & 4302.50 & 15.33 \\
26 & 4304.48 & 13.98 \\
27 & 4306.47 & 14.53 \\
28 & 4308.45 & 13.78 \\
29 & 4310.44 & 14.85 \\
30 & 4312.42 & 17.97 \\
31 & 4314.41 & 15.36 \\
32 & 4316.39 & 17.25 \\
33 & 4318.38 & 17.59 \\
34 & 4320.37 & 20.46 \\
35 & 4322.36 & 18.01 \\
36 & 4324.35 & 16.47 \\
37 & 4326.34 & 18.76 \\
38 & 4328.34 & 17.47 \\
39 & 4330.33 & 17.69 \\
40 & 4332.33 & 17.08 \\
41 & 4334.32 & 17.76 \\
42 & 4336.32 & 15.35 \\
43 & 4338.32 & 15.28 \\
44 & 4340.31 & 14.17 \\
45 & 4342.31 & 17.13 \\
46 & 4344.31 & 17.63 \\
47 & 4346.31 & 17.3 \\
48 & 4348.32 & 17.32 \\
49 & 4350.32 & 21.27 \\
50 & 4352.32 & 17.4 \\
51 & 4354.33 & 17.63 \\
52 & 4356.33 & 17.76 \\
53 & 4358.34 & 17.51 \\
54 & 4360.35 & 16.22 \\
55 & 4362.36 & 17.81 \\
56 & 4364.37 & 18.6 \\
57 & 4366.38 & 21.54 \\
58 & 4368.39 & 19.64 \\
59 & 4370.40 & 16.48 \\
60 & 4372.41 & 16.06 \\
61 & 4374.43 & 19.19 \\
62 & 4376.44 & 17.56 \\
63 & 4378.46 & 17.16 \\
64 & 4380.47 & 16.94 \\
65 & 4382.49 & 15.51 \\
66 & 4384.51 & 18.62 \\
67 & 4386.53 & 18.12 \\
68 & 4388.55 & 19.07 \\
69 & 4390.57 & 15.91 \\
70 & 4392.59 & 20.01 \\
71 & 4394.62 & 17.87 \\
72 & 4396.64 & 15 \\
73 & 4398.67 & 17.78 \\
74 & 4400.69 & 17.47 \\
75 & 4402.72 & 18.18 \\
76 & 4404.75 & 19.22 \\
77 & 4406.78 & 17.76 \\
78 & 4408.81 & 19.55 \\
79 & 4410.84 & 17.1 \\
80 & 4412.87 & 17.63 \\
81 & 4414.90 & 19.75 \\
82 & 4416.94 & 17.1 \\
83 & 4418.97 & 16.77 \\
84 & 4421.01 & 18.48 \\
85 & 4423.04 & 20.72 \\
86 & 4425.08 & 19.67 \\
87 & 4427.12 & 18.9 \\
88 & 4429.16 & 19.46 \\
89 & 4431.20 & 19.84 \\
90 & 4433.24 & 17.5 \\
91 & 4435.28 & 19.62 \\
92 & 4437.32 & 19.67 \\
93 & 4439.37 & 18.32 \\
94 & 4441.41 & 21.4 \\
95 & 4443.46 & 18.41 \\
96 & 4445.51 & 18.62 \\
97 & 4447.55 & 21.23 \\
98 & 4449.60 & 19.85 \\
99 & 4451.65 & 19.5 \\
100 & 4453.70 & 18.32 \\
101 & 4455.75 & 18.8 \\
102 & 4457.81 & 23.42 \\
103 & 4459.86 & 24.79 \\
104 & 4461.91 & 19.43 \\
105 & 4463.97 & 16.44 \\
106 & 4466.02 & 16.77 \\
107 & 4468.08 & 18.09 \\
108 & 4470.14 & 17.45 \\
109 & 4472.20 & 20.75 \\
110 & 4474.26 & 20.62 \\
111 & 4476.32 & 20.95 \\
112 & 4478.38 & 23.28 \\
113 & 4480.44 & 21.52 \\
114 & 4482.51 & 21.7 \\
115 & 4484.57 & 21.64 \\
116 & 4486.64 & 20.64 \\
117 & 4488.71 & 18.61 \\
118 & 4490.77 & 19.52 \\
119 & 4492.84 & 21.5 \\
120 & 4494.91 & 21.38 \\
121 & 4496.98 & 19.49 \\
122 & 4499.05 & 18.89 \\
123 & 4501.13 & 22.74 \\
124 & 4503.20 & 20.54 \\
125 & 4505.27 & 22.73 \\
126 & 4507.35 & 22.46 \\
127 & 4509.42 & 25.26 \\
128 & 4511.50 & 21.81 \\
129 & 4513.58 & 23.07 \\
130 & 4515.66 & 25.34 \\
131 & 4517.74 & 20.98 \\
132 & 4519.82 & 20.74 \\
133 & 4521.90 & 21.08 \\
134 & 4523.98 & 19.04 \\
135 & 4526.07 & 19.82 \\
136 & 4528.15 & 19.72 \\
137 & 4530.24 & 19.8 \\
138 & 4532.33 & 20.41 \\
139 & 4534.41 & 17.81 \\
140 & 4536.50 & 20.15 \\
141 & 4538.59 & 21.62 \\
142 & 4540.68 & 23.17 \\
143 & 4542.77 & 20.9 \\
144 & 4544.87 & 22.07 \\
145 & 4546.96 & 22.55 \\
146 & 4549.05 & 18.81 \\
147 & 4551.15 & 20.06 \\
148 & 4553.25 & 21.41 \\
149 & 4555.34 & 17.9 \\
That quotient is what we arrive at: 0.54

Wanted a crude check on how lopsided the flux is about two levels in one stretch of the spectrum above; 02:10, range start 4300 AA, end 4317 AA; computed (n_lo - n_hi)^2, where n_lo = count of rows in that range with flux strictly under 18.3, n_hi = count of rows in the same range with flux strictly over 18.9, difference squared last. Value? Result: 81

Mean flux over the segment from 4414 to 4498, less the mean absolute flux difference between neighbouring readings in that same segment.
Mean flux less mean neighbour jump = 18.2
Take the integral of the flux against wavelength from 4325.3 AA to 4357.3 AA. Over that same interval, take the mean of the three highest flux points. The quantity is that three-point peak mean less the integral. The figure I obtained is -535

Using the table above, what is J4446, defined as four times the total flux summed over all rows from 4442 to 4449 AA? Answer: 233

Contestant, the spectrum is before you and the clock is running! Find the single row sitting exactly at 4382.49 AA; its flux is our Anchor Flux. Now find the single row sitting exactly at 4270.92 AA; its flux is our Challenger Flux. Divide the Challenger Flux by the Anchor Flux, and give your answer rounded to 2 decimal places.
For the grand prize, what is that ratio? 1.03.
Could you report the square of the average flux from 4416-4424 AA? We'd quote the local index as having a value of 334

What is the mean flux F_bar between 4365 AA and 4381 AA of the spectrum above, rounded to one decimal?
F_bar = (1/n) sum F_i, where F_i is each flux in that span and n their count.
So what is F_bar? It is 18.1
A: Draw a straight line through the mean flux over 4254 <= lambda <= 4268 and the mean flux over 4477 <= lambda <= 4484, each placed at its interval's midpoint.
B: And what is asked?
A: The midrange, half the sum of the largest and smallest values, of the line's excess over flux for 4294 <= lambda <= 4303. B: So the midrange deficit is 3.0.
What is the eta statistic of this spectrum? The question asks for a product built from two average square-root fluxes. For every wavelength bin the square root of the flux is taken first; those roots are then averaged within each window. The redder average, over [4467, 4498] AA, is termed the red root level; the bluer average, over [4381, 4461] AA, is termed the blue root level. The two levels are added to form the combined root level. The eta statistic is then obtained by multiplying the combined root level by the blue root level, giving 38.4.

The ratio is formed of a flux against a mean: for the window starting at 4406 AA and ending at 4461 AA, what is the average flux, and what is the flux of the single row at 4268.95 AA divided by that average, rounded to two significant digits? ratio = 0.85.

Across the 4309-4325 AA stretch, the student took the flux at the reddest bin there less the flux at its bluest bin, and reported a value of 1.6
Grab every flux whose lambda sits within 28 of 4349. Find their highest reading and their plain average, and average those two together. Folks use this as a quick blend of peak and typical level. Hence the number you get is 19.6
